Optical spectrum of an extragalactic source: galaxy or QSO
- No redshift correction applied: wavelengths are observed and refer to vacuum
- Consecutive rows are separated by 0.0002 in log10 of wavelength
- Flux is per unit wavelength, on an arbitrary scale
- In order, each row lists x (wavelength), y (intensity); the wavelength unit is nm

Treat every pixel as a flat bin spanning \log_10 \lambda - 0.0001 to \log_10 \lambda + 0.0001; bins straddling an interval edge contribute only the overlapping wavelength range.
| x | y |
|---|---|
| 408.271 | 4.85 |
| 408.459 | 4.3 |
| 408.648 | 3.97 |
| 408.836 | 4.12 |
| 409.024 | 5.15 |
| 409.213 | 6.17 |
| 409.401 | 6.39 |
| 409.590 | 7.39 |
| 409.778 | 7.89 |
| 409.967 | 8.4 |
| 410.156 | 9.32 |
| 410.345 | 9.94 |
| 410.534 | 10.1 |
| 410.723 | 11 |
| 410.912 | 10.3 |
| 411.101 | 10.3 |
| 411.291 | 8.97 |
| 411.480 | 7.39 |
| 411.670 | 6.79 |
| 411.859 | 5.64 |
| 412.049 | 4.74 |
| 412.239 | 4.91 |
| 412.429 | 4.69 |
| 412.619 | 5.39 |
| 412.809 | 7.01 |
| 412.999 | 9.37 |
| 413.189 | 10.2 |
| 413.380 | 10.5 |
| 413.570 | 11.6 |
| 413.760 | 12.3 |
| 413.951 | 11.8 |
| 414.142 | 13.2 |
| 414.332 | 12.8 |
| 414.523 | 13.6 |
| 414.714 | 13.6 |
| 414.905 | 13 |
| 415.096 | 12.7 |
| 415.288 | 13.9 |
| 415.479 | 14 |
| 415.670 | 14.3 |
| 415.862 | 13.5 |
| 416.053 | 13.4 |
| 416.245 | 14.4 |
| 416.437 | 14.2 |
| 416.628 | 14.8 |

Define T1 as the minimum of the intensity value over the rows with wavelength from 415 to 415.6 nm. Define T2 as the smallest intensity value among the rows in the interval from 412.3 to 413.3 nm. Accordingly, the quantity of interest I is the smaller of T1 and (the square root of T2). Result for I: 2.2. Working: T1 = 12.7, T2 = 4.69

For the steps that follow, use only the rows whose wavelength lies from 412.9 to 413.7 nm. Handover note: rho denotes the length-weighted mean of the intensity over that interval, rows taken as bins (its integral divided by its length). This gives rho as 10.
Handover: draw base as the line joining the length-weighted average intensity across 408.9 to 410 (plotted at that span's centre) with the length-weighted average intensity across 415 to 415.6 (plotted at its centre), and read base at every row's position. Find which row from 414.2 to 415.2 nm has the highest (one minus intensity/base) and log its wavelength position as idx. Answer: 415.096 nm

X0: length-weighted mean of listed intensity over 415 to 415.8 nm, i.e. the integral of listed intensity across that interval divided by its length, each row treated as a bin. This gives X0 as 14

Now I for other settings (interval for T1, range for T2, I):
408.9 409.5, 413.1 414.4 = 3.2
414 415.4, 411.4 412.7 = 2.2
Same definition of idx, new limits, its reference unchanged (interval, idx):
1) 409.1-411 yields 409.213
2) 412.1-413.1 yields 412.429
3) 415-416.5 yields 416.053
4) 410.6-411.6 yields 411.480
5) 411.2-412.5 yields 412.429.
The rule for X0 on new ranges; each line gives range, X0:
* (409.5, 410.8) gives 9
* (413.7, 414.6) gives 13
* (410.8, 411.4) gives 10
